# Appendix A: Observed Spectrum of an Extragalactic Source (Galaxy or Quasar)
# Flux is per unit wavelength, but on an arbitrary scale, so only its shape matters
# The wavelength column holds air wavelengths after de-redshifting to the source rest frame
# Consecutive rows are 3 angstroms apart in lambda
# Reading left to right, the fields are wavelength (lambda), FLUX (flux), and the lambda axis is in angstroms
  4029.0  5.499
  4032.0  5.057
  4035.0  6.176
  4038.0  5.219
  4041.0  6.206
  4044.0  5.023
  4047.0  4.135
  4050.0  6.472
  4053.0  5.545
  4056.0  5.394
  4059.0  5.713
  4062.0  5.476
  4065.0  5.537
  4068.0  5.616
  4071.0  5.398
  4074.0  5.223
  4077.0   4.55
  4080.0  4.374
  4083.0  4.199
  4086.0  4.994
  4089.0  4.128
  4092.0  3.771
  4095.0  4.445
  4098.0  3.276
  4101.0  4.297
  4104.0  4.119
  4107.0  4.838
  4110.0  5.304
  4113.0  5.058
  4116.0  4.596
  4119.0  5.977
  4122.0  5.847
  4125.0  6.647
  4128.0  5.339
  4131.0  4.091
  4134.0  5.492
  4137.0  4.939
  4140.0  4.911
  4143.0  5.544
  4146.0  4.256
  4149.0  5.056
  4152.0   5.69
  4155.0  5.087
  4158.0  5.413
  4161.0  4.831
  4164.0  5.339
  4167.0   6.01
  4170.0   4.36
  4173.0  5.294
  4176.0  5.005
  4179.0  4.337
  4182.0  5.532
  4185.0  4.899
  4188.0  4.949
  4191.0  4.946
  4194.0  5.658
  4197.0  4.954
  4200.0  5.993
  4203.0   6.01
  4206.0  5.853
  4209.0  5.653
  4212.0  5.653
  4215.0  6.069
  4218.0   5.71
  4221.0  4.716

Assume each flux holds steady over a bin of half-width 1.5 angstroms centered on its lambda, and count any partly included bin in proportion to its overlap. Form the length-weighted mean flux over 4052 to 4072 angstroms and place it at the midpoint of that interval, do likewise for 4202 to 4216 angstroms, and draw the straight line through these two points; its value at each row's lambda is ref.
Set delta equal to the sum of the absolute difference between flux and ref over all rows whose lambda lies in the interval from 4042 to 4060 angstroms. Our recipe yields 3.1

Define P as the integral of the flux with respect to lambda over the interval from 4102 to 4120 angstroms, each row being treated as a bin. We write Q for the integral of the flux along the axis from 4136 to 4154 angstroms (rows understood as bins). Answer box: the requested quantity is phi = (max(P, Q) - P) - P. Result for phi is -86.4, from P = 89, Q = 91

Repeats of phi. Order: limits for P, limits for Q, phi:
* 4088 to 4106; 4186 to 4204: -48.0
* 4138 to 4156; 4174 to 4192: -91.6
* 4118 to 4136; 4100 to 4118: -99.7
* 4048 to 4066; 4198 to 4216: -98.3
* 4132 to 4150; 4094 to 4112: -90.1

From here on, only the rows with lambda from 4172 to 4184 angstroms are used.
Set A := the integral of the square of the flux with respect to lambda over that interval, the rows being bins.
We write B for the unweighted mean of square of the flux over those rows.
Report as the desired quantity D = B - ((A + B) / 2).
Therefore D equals -140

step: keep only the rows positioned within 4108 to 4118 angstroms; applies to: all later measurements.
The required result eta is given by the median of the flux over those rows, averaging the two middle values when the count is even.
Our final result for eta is 5.1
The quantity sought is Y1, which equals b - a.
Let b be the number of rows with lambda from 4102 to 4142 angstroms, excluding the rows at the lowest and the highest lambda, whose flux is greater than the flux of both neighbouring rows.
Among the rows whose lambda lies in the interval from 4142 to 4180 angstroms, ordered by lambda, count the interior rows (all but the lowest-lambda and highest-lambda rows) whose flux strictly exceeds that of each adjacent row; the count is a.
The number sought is 0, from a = 4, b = 4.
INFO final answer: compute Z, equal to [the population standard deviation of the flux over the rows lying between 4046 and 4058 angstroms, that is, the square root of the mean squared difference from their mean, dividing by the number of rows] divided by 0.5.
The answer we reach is 1.7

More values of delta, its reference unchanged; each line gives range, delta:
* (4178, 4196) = 4.4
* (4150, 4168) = 2.5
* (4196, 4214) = 1.6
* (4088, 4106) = 9.6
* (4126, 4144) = 3.8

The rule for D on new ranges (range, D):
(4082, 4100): -148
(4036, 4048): -154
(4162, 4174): -152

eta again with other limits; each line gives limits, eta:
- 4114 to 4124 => 5.8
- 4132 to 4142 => 4.9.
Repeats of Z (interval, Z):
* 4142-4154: 1.1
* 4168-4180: 0.8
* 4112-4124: 1.1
